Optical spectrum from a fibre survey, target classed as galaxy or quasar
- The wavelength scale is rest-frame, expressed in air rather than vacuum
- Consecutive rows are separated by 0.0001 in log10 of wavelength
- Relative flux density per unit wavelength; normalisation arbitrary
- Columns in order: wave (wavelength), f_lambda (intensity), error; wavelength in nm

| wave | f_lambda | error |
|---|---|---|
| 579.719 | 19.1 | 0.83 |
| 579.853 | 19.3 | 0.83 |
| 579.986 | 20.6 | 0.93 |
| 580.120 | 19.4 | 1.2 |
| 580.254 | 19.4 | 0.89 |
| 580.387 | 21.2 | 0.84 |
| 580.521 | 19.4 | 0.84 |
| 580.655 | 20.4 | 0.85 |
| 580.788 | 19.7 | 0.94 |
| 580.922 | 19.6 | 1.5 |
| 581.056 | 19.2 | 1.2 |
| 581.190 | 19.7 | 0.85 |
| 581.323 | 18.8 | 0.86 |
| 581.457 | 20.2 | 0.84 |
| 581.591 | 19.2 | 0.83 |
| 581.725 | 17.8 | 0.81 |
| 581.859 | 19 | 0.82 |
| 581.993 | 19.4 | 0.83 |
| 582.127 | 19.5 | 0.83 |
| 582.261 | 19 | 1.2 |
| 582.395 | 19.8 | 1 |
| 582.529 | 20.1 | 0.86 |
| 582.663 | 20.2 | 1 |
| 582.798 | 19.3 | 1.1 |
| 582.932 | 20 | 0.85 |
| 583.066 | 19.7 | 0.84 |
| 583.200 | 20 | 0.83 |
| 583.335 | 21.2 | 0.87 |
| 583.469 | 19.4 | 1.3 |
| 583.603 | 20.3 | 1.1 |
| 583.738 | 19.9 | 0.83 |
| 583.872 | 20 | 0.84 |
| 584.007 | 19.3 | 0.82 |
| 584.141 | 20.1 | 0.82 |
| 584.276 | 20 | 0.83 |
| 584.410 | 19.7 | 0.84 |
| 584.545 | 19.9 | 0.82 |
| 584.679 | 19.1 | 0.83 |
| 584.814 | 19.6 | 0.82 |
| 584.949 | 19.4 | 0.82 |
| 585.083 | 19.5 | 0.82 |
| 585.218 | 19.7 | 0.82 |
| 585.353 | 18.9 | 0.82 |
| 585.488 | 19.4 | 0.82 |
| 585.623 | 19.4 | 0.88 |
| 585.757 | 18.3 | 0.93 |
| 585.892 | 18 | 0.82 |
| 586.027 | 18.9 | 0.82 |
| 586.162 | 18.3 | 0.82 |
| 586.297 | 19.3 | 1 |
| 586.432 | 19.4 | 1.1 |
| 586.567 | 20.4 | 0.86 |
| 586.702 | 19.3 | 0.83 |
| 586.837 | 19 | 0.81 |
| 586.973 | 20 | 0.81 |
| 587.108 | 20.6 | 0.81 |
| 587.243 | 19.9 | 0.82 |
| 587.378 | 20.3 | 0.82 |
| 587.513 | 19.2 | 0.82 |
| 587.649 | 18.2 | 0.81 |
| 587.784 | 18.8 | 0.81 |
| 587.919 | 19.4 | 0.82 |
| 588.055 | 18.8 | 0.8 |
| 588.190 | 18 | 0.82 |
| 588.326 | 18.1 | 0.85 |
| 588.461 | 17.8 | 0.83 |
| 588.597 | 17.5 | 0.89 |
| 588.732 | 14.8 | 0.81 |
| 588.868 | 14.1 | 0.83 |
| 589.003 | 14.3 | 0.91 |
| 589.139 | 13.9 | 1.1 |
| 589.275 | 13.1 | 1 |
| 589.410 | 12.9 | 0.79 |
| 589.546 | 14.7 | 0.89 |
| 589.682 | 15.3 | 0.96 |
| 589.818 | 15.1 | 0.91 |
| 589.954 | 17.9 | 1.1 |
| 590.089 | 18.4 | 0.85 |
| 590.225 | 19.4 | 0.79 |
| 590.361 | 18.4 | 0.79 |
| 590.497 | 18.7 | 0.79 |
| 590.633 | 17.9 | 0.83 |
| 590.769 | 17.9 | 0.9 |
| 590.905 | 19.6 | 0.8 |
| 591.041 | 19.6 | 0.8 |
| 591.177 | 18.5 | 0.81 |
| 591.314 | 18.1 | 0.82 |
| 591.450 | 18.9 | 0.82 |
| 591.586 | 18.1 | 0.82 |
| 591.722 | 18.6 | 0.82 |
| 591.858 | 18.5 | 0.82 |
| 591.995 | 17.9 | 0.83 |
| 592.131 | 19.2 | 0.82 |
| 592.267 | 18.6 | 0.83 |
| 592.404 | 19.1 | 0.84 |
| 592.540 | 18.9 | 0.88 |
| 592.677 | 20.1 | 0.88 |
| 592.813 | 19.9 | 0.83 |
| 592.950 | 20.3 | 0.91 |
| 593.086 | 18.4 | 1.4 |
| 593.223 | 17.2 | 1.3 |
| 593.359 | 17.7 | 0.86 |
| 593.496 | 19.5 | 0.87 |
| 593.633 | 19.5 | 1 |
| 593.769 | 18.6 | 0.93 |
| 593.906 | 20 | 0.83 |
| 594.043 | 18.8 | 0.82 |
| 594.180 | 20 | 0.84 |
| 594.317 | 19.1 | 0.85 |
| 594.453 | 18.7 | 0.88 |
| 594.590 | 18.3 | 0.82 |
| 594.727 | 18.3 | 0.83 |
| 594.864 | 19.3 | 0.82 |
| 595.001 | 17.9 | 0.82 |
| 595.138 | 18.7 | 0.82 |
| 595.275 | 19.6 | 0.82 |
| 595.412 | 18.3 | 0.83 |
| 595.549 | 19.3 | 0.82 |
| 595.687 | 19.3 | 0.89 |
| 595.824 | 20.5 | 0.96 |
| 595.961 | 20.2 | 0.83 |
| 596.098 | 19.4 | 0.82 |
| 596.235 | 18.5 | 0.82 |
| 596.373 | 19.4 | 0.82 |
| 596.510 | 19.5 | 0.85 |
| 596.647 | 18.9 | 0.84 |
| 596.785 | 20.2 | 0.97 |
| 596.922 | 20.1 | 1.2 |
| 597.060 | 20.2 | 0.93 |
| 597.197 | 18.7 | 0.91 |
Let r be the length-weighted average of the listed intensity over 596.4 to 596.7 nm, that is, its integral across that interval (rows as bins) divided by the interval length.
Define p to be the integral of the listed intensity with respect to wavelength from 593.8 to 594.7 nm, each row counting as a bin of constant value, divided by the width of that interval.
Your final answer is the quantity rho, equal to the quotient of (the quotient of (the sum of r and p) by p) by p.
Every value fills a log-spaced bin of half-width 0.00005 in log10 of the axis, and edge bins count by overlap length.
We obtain 0.105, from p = 19.1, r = 19.3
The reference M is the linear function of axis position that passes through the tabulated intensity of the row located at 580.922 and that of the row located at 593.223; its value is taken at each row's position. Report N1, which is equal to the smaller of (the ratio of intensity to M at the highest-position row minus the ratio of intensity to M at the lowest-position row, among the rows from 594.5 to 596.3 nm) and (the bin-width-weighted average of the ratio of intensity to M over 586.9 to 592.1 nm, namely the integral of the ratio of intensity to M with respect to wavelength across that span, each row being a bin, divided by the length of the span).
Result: 0.03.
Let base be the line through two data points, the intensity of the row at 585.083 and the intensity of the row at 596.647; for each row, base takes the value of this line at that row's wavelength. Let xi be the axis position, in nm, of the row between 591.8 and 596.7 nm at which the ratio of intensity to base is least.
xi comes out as 593.223 nm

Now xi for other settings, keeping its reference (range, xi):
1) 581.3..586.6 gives 581.725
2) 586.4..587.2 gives 586.837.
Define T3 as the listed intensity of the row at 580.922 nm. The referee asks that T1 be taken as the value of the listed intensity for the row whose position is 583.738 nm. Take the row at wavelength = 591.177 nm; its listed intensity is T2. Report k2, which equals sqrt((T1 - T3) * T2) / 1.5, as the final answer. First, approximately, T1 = 19.9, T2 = 18.5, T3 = 19.6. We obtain 1.6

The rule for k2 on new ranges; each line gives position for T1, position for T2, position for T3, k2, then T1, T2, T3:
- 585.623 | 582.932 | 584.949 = 0.0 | 19.4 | 20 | 19.4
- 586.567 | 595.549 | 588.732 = 6.9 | 20.4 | 19.3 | 14.8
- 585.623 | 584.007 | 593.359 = 3.8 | 19.4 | 19.3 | 17.7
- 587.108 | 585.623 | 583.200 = 2.3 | 20.6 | 19.4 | 20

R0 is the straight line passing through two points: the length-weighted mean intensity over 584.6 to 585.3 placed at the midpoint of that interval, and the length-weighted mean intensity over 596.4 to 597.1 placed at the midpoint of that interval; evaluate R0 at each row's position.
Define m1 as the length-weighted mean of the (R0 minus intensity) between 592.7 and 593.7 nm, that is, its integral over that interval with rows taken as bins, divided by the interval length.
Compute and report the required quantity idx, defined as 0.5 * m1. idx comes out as 0.3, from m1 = 0.7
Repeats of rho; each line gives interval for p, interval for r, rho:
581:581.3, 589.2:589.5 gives 0.086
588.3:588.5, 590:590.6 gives 0.113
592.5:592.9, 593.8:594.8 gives 0.100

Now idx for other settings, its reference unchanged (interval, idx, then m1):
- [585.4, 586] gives 0.3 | 0.7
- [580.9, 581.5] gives 0.0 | -0.1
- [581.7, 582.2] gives 0.2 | 0.4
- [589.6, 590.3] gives 1.2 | 2.4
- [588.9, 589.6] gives 2.9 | 5.8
